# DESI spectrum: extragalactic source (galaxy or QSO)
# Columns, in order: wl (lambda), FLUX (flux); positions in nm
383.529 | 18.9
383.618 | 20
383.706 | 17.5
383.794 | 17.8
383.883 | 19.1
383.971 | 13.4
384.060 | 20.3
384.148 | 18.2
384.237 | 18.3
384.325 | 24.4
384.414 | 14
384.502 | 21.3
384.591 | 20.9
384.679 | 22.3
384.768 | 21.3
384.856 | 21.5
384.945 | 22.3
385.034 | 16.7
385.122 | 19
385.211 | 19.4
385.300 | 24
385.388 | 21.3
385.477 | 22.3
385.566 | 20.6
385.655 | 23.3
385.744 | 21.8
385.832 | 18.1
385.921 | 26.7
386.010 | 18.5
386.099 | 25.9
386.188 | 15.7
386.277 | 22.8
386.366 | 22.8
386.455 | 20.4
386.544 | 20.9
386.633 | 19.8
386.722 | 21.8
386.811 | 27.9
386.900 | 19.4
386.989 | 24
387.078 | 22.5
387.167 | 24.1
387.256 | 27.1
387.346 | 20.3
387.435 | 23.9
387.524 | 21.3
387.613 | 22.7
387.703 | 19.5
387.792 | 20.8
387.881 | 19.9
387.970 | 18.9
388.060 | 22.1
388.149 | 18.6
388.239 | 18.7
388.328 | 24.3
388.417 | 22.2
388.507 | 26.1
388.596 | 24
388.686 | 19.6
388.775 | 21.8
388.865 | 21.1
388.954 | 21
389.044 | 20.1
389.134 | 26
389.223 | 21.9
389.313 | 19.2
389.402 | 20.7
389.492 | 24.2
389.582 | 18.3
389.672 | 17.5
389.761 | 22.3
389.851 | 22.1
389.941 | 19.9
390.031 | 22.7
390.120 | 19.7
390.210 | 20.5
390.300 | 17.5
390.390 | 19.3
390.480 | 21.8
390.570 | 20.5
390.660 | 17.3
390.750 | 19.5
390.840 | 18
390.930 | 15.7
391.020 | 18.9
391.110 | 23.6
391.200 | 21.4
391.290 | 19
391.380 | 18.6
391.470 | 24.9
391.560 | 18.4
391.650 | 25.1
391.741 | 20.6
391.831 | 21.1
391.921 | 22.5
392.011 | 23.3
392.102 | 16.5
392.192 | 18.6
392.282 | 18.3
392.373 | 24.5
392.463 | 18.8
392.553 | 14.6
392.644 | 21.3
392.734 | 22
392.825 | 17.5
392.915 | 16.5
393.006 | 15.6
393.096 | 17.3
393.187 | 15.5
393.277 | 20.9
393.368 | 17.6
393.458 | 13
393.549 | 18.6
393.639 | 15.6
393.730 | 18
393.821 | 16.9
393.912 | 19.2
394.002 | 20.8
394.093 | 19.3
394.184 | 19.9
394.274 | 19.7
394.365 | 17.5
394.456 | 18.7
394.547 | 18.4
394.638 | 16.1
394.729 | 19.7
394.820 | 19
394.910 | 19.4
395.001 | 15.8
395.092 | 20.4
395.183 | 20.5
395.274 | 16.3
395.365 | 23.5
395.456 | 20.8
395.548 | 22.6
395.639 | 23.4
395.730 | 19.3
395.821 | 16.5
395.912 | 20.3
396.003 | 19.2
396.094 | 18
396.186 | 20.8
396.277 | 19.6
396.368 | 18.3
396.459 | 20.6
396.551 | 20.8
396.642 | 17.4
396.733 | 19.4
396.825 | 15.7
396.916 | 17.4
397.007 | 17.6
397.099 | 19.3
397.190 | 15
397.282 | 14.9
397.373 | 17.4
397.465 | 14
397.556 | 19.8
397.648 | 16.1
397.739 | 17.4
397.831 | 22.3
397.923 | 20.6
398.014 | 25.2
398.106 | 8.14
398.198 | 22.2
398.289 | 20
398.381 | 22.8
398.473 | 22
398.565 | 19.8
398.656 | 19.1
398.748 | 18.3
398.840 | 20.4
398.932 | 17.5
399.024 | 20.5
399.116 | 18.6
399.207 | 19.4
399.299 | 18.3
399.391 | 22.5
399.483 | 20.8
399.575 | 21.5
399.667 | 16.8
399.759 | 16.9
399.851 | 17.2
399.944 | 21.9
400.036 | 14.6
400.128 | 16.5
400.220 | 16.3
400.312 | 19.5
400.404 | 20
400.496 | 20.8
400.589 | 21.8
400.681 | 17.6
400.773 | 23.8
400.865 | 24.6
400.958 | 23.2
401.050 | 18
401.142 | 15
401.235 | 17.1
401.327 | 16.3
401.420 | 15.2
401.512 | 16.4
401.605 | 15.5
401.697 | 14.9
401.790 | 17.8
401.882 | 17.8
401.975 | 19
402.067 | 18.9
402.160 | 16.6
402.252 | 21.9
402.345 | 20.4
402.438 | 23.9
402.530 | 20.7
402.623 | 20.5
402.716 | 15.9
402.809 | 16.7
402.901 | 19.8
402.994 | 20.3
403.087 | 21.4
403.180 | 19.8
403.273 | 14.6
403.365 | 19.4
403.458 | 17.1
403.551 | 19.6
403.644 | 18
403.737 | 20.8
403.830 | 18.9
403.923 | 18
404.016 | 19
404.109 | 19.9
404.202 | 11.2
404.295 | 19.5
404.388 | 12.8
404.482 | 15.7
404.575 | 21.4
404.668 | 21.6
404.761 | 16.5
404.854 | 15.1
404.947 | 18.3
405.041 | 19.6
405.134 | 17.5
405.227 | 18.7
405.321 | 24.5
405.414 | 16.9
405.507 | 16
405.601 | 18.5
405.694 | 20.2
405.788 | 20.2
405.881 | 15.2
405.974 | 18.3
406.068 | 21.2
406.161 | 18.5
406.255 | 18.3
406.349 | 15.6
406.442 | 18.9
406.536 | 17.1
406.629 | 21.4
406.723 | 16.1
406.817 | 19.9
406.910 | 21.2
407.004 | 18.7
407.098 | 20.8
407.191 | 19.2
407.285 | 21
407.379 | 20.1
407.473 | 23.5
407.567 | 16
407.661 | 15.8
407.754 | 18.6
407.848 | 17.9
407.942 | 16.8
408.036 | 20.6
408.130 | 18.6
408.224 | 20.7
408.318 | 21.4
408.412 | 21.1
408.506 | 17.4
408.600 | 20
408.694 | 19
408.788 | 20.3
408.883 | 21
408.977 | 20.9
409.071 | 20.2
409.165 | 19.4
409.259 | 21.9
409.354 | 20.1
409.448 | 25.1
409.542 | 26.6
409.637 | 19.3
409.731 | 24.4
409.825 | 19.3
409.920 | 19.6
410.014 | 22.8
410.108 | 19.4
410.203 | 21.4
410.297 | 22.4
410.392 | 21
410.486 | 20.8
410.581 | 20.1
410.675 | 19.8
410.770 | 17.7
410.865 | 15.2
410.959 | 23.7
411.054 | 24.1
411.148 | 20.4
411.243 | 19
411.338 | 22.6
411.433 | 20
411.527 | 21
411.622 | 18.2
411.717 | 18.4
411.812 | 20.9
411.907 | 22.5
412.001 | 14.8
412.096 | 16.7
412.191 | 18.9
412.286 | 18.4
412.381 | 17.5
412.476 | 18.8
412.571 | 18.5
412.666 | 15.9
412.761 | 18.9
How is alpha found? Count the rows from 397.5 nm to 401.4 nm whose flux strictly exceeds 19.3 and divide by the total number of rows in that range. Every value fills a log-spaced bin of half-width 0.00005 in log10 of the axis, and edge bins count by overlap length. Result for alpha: 0.55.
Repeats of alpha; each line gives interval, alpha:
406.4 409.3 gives 0.58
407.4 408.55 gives 0.42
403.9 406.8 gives 0.32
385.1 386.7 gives 0.78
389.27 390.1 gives 0.67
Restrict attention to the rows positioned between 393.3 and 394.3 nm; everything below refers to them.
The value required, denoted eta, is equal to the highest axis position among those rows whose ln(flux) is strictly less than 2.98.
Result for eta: 394.093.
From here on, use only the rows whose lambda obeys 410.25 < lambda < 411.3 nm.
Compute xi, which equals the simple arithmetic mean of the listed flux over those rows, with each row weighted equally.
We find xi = 20.4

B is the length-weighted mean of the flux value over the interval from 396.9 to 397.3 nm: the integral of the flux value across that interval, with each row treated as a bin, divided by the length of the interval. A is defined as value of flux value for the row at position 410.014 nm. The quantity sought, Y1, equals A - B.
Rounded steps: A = 22.8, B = 17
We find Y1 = 5.9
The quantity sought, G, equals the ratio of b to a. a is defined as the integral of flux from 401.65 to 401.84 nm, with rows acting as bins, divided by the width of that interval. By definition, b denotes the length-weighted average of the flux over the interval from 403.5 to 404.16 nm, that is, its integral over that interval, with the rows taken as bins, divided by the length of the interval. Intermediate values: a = 16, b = 19.1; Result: 1.16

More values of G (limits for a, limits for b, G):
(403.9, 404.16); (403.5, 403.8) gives 1.02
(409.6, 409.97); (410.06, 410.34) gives 1.02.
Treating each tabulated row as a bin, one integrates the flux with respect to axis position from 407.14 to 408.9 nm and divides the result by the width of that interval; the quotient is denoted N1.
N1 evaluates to 19.4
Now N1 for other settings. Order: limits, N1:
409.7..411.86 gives 20.5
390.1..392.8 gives 20.0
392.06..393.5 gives 18.1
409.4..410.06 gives 22.4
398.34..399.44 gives 19.9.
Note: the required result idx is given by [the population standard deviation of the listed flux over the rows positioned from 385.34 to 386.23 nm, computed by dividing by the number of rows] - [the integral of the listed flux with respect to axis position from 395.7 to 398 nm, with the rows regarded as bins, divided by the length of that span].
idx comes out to -15.2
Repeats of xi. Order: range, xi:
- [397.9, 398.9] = 19.9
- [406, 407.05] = 18.8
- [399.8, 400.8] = 19.1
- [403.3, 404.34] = 18.3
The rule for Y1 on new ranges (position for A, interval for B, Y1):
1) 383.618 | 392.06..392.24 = 2.4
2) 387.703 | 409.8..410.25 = -1.1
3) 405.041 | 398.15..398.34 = -1.4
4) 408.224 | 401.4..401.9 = 4.5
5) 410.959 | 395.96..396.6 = 4.1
